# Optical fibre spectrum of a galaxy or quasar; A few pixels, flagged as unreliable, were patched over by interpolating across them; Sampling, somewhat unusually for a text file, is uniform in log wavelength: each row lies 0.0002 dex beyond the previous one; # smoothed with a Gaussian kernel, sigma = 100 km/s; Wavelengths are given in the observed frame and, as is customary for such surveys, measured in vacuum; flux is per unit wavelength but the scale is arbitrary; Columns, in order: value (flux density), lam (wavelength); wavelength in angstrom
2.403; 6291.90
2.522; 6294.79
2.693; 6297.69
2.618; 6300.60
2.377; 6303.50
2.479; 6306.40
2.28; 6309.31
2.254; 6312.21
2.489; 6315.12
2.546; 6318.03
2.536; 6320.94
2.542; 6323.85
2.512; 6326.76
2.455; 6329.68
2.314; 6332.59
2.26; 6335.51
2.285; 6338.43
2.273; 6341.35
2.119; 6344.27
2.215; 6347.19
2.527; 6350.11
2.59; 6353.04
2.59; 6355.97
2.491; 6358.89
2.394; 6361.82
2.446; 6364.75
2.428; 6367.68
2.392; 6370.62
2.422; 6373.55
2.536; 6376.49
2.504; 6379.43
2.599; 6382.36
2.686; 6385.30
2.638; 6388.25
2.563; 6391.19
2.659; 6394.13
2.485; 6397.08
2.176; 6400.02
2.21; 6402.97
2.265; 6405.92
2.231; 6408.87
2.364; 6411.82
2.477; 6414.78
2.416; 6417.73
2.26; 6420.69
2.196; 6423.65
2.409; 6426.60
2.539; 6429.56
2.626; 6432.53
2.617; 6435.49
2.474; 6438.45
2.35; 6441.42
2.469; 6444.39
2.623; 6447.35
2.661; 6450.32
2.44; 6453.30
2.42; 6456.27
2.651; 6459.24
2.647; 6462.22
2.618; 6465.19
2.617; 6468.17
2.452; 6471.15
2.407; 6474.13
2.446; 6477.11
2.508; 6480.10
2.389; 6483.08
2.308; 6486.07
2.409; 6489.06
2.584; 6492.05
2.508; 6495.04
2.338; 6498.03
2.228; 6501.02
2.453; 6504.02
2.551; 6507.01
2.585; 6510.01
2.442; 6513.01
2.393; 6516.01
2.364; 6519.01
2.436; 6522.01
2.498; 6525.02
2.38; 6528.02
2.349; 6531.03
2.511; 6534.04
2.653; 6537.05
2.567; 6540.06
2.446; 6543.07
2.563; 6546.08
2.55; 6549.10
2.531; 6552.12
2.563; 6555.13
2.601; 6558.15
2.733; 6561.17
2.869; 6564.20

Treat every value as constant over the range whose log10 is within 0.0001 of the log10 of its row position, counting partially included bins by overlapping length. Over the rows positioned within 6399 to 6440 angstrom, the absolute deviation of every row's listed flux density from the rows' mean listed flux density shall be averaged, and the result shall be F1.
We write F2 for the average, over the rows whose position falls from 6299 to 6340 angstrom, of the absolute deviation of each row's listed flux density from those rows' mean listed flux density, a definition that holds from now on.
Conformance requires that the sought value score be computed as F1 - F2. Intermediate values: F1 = 0.133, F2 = 0.11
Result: 0.021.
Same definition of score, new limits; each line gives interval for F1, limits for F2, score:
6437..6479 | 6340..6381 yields -0.004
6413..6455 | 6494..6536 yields 0.029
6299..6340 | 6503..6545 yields 0.036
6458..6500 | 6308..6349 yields -0.030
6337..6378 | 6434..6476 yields 0.008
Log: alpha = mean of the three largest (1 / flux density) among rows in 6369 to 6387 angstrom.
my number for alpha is 0.410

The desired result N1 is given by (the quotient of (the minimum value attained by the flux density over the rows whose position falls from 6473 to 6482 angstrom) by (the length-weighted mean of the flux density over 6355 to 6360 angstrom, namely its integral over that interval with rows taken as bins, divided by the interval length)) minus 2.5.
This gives -1.55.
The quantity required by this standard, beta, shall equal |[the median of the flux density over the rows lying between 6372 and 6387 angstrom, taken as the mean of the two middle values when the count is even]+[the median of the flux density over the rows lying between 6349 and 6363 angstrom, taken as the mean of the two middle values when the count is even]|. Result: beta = 5.06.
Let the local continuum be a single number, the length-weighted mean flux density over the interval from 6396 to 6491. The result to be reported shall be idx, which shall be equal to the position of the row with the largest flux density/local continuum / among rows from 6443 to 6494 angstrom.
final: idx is 6450.32 angstrom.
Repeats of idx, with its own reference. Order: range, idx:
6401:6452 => 6450.32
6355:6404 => 6385.30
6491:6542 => 6537.05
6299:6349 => 6300.60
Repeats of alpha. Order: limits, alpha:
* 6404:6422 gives 0.444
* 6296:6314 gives 0.434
